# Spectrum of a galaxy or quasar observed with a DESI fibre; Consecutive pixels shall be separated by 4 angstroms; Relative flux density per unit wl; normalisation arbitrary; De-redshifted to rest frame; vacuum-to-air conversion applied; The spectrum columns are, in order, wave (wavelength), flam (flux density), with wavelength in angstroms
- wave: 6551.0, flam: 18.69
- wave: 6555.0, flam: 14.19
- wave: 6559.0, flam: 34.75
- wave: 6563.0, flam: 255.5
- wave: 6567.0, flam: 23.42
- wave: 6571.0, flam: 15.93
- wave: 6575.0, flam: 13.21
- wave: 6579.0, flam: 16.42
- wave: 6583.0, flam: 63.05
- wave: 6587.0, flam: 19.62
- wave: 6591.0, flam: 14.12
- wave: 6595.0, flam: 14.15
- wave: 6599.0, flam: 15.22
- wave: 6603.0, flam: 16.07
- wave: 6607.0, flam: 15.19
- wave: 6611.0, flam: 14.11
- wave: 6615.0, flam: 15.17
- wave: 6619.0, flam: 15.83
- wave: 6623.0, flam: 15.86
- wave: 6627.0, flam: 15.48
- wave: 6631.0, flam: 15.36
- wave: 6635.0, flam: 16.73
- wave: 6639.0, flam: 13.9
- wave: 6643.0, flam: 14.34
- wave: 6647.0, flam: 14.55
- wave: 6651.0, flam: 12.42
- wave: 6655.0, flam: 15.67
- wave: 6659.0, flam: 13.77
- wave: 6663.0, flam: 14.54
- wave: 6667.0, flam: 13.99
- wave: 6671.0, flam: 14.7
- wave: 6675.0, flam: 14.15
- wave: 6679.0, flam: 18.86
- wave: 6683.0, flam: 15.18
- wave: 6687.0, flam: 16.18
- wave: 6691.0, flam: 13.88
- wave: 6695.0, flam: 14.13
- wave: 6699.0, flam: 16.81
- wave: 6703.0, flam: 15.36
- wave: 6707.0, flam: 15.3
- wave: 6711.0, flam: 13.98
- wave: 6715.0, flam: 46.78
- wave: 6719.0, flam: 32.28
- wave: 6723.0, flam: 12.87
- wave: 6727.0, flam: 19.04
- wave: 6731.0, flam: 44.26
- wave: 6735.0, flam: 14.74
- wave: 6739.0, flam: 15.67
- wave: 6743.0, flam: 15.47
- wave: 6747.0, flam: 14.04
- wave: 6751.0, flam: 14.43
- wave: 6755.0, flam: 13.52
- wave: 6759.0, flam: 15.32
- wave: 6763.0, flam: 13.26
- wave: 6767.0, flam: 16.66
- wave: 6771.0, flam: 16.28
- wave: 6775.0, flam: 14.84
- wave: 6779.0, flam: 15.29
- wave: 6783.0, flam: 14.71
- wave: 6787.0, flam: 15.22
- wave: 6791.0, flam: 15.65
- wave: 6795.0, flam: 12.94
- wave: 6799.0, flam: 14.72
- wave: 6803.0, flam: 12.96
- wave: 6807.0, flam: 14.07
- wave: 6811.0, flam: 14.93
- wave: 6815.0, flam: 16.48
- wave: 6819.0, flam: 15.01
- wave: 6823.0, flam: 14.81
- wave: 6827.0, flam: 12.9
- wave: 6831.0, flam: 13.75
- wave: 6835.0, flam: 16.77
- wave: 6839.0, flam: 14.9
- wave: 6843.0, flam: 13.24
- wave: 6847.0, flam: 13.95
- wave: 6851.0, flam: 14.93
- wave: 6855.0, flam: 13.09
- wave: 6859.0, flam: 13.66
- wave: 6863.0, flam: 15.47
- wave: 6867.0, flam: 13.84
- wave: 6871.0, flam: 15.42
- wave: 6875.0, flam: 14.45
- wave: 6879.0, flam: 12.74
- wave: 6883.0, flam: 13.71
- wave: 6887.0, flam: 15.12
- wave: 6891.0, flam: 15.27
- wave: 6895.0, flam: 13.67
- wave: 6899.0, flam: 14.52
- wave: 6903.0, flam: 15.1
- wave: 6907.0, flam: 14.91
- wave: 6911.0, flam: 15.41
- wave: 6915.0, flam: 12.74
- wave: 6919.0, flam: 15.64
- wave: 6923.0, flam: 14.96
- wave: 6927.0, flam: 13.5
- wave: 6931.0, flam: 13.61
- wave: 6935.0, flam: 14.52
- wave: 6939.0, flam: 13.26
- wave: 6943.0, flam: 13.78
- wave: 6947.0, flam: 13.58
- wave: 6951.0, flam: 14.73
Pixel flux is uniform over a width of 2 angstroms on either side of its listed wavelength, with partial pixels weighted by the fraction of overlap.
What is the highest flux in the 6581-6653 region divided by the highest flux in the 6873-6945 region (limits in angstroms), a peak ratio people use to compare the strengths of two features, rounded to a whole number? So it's 4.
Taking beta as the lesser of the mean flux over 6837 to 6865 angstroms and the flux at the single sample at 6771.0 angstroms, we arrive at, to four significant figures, 14.18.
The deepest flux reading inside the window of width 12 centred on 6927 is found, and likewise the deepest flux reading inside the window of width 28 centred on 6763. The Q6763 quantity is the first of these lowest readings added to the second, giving 26.76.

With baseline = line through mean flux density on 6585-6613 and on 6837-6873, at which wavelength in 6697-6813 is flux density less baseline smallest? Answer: 6723.0 angstroms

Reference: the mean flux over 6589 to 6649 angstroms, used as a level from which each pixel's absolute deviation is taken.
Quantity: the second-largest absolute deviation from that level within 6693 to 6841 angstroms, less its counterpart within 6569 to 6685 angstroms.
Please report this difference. 25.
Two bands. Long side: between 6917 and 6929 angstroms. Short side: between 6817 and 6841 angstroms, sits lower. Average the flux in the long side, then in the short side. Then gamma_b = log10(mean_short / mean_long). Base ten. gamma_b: 0.00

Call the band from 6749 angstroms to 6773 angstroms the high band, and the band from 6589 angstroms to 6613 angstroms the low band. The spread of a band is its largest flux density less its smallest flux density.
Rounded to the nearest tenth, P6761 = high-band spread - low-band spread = 1.4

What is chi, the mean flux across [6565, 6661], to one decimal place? 17.5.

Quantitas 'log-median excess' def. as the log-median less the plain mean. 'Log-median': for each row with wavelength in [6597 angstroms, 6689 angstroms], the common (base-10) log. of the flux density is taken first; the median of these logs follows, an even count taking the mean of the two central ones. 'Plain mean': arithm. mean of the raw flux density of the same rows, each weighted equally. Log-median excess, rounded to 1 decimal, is -13.9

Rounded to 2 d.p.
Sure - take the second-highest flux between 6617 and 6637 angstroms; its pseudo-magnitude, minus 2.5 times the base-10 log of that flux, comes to -3.00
